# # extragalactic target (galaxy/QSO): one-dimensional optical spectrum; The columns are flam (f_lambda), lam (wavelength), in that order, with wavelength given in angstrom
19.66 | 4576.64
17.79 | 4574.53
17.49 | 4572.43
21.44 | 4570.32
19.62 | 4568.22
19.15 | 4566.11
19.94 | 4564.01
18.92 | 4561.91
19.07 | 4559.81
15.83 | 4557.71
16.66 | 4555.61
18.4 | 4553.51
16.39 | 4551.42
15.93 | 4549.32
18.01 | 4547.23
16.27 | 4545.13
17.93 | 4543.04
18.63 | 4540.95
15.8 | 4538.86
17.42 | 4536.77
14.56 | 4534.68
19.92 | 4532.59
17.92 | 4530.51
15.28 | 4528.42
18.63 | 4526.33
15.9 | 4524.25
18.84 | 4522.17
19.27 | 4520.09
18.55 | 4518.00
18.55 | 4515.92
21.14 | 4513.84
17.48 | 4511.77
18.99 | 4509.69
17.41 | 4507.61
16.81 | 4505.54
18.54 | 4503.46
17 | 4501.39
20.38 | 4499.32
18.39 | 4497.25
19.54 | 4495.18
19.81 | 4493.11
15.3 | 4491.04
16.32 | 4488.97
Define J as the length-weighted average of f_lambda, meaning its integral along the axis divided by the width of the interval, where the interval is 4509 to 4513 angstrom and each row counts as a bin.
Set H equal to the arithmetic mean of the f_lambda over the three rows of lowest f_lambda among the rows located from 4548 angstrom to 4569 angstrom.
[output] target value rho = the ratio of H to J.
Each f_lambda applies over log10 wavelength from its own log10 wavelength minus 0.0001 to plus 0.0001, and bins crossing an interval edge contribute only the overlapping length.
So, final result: 0.875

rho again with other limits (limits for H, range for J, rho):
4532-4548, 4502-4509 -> 0.882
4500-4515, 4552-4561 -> 0.978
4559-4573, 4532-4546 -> 1.079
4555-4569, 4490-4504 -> 0.930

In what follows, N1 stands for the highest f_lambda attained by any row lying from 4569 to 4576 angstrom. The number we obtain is 21.44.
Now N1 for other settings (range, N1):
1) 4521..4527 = 18.84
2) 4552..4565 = 19.94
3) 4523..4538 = 19.92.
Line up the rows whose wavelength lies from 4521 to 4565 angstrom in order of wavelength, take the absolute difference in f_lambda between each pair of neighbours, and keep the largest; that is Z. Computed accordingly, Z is 5.4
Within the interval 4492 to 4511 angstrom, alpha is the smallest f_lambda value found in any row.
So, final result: 16.81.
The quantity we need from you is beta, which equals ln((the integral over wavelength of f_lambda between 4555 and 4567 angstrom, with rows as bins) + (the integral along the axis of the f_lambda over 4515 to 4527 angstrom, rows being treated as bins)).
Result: 6.08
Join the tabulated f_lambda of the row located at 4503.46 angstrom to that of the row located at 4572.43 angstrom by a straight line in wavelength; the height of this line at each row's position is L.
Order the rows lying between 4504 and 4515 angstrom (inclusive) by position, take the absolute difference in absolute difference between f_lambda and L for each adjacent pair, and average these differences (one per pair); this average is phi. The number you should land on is 0.8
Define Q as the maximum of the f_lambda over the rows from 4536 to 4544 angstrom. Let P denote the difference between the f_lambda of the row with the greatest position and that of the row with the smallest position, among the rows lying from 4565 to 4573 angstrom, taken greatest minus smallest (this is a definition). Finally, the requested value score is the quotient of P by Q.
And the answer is -0.09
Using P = -1.7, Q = 18.63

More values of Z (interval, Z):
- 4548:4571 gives 3.2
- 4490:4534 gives 4.5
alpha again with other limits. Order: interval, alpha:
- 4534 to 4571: 14.56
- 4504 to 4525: 15.9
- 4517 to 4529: 15.28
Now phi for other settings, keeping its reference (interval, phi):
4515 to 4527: 1.0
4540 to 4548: 1.3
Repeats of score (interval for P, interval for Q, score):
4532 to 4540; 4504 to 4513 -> -0.22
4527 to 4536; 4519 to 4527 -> -0.04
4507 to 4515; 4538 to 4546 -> 0.20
